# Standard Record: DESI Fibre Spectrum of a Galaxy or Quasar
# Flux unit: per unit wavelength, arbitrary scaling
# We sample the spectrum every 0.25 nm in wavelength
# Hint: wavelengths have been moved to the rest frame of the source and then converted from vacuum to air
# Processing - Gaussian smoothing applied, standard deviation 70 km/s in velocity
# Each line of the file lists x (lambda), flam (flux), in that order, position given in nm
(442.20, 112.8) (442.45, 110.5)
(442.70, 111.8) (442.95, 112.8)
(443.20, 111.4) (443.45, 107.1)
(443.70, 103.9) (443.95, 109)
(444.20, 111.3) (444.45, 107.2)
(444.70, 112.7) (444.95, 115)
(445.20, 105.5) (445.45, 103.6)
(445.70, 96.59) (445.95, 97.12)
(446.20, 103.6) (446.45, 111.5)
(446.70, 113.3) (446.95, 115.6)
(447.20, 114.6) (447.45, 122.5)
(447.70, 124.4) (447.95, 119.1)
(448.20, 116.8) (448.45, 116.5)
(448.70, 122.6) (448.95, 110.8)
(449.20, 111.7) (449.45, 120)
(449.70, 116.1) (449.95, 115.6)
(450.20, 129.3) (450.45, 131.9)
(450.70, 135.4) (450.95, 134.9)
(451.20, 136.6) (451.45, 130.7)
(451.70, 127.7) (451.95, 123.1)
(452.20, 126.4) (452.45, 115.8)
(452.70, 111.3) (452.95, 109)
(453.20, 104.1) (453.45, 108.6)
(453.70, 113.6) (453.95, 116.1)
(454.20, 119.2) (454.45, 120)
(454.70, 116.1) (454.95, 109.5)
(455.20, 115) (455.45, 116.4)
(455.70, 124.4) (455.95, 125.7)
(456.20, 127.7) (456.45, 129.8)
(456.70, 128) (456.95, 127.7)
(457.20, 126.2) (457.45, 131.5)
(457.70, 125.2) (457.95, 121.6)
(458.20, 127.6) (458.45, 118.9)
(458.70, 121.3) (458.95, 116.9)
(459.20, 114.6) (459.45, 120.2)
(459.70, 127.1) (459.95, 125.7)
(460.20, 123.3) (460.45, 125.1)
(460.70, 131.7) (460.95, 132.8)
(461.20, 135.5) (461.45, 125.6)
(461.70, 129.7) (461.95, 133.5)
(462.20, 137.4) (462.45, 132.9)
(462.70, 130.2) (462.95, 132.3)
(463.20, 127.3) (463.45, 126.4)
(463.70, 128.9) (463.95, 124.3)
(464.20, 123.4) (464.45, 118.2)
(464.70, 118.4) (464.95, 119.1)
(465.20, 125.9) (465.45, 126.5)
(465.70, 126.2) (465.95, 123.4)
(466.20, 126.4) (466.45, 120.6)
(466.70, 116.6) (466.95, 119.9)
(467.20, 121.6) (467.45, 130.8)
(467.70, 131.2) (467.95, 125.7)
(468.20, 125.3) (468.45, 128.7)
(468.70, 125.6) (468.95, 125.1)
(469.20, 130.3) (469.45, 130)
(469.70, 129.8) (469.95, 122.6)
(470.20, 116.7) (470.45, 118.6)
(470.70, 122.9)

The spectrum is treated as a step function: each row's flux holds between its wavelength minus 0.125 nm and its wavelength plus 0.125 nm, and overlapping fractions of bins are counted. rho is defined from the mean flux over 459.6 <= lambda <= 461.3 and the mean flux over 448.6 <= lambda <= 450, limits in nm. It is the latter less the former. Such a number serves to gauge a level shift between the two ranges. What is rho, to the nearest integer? -13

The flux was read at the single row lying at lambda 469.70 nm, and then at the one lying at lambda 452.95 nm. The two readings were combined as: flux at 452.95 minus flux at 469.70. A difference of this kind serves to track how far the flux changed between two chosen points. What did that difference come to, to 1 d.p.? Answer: -20.8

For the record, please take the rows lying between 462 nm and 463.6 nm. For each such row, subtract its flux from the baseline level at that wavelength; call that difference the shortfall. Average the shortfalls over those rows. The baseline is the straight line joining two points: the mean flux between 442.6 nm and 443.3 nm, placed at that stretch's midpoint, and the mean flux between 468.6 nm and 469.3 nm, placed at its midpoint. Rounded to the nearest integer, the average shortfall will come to -8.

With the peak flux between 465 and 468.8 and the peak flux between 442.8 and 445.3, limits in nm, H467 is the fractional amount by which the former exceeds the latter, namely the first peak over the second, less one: 0.14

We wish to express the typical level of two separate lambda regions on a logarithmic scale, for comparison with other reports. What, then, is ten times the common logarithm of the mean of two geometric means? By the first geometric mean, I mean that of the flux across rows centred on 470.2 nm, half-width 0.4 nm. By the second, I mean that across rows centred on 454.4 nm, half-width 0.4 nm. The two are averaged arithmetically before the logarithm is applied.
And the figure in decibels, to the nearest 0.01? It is 20.75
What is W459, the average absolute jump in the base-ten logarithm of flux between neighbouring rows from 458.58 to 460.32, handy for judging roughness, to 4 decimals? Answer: 0.0138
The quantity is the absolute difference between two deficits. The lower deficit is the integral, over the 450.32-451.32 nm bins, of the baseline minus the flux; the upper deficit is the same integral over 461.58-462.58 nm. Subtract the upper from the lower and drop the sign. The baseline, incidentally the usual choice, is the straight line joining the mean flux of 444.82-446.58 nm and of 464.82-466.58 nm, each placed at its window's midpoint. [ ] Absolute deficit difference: 12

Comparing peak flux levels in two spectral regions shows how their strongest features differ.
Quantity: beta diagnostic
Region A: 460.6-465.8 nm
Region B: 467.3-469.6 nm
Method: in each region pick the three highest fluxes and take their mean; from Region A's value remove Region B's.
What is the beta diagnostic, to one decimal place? 4.7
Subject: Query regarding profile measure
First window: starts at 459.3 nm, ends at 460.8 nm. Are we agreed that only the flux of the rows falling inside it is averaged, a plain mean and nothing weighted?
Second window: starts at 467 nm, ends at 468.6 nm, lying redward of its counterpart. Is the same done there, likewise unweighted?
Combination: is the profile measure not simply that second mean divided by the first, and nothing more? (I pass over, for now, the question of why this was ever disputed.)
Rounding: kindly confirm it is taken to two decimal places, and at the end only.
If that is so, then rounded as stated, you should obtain 1.01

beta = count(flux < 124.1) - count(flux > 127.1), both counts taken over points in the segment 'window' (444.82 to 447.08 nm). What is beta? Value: 9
